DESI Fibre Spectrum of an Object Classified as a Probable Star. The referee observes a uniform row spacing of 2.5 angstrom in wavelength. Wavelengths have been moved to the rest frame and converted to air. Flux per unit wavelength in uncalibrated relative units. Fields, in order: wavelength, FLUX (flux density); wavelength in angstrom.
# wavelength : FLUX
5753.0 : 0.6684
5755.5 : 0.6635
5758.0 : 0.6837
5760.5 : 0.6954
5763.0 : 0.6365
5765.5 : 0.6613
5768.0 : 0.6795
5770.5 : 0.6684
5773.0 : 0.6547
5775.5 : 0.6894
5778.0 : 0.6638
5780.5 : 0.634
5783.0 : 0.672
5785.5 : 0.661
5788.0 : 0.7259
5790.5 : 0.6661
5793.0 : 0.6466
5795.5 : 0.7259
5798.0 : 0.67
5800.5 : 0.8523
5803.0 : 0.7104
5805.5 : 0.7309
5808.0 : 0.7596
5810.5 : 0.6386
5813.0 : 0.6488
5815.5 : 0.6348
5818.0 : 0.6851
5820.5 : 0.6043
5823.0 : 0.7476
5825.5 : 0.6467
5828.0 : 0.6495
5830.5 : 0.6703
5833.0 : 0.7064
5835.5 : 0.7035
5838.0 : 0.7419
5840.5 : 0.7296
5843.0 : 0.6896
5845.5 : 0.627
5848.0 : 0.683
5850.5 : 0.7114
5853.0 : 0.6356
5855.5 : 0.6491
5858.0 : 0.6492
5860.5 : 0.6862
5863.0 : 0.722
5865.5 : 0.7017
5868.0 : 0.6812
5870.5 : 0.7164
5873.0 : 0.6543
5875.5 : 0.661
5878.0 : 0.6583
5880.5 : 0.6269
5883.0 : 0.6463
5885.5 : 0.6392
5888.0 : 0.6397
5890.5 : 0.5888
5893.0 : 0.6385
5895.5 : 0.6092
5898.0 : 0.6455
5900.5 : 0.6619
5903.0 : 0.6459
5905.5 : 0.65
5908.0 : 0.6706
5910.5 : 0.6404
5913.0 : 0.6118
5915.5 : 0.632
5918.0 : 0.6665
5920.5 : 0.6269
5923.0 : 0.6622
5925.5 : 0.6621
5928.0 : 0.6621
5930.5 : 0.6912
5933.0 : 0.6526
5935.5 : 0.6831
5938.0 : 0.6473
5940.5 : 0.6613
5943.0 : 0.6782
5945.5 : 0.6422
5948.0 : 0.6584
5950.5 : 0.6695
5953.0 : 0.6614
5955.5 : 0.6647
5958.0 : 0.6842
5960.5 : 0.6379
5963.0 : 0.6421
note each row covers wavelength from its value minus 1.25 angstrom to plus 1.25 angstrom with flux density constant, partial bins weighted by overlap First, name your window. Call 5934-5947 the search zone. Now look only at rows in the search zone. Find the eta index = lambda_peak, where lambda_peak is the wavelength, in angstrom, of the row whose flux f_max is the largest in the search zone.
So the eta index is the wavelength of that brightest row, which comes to 5935.5 angstrom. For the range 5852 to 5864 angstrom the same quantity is 5863.0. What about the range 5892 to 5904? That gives 5900.5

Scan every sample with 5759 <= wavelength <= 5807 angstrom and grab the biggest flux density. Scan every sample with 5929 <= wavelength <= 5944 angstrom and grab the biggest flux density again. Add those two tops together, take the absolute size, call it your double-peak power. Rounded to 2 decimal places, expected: 1.54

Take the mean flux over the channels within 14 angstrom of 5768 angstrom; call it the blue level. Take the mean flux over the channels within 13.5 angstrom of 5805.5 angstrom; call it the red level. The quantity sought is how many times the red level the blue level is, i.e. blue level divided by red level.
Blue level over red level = 0.95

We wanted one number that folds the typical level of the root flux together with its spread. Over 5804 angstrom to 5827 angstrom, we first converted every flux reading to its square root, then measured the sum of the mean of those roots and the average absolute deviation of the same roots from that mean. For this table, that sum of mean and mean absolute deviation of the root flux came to 0.851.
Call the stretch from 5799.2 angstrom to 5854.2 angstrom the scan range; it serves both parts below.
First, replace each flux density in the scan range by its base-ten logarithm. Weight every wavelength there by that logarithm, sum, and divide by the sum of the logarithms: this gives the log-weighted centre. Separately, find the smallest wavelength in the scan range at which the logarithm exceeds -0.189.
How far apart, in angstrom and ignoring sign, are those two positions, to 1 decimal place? 27.1 angstrom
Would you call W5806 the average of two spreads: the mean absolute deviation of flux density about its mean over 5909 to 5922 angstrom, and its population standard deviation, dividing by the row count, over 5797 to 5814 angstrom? 0.042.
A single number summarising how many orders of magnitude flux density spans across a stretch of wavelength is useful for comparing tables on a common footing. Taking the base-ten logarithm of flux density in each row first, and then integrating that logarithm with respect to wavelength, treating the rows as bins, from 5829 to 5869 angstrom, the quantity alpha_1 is -6.55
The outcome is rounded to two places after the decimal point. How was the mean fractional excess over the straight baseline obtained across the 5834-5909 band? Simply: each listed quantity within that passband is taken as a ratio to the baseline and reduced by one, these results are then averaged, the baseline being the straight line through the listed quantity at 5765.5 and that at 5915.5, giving 0.04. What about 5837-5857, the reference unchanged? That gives 0.06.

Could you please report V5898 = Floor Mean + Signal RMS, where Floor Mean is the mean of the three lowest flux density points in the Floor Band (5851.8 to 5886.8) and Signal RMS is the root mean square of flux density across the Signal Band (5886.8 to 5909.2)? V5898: 1.273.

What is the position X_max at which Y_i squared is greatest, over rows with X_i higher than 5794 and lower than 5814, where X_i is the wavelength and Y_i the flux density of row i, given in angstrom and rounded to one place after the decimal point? 5800.5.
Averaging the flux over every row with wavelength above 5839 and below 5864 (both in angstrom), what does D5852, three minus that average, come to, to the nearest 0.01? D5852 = 2.32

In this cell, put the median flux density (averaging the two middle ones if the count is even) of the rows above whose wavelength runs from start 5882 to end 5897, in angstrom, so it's 0.639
